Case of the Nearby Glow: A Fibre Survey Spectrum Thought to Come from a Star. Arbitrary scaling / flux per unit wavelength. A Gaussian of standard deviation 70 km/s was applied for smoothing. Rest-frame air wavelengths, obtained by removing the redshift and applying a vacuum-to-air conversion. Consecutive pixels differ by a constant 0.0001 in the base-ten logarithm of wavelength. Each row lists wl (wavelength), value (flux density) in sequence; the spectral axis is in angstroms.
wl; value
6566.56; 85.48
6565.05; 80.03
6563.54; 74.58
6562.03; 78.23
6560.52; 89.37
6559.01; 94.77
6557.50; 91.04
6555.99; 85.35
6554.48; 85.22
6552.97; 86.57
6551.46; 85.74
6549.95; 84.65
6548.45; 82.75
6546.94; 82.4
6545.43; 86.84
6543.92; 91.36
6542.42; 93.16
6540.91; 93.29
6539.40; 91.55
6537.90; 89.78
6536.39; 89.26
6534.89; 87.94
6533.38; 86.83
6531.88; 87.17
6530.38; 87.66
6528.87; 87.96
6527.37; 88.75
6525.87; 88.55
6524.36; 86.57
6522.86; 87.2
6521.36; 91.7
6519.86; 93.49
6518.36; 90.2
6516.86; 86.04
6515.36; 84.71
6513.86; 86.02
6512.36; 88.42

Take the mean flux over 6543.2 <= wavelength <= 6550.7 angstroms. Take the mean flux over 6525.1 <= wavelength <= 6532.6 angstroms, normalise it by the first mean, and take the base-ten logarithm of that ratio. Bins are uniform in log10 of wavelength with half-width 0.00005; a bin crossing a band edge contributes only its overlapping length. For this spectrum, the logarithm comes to 0.012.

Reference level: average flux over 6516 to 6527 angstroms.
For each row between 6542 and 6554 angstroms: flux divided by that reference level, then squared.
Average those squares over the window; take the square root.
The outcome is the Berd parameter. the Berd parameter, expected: 0.97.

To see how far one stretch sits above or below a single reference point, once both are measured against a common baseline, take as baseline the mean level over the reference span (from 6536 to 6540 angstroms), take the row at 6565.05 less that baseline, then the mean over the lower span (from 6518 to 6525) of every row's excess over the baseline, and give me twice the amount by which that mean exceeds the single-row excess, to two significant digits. 20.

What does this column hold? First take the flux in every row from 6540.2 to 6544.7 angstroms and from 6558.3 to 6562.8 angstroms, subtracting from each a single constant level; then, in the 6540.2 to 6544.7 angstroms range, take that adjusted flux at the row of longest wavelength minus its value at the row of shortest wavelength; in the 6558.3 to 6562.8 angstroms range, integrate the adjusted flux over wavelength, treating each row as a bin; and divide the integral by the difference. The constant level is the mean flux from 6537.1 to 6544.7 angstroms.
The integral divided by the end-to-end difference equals 10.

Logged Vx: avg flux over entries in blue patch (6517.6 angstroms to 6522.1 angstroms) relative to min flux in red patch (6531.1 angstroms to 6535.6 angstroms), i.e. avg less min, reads 5.0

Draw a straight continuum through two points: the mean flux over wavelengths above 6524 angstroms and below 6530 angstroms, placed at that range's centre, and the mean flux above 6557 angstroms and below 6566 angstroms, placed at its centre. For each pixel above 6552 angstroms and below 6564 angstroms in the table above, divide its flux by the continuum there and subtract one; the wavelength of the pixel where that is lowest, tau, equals 6563.54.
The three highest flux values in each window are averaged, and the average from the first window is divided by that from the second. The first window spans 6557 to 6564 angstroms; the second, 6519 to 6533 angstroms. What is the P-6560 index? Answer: 1.00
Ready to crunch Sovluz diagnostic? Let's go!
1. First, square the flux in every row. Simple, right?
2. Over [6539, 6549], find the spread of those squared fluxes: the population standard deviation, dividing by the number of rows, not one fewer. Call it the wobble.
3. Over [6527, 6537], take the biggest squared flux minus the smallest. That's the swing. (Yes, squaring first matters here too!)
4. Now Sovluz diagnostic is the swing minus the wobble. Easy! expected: -342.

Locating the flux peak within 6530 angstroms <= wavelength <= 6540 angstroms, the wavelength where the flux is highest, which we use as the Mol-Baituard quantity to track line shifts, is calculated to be 6539.40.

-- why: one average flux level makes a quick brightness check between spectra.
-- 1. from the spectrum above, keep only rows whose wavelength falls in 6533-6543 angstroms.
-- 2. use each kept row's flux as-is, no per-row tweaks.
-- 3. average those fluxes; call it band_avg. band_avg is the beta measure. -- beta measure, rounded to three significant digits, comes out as 90.3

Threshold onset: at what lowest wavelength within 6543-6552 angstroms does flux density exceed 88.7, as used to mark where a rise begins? 6543.92 angstroms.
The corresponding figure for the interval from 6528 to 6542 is 6536.39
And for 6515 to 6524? 6518.36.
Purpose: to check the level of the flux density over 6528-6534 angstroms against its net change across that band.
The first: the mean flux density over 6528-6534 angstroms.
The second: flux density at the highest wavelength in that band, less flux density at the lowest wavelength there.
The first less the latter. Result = 89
